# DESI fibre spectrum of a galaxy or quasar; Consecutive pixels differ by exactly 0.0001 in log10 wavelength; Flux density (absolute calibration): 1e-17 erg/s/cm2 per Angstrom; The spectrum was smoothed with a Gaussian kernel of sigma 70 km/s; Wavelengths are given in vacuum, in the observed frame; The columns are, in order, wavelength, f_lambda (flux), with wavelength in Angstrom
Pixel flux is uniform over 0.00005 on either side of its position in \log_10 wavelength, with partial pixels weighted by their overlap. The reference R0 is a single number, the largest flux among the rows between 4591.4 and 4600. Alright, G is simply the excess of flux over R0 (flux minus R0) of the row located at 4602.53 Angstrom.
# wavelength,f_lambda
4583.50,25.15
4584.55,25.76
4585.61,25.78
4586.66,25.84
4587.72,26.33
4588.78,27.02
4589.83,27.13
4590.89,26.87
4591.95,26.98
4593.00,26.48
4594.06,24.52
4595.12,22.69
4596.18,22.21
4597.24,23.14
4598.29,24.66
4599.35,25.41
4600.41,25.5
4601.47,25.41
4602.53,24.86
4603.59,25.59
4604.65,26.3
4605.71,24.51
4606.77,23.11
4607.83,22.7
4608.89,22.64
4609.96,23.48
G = -2.1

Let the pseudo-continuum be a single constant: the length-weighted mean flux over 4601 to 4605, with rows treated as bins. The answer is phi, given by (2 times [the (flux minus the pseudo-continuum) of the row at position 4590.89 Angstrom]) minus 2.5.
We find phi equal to 0.2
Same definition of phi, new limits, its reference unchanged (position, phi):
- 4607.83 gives -8.1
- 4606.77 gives -7.3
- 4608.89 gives -8.2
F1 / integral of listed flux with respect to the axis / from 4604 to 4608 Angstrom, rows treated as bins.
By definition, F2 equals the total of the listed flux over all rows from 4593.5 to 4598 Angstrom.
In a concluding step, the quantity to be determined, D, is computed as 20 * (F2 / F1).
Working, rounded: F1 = 97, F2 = 93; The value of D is 19.0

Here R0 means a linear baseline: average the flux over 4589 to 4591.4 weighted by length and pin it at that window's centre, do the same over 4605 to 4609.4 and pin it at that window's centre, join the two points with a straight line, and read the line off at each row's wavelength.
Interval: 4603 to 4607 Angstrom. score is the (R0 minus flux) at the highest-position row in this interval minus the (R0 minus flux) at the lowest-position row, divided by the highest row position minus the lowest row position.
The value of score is 0.56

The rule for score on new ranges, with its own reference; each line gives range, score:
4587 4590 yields -0.59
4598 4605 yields -0.47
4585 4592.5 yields -0.40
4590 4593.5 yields -0.03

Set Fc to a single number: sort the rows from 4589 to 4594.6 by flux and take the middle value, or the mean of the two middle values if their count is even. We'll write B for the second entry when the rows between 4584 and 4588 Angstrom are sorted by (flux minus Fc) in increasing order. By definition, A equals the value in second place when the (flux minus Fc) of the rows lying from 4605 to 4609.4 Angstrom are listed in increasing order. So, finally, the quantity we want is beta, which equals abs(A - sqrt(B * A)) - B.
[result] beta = 7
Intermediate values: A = -4.2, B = -1.09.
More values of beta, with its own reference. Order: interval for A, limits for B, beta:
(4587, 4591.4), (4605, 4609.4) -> 4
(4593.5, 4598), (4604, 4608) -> 12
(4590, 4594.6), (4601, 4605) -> 3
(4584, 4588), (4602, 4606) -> 5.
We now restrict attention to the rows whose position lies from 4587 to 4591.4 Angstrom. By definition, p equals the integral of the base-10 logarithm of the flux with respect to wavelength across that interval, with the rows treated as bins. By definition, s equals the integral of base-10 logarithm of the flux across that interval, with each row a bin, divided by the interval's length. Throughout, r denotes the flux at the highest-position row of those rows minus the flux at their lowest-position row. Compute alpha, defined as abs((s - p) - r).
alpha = 5.4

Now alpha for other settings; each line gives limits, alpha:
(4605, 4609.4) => 2.8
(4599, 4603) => 3.7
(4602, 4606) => 3.9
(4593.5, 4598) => 3.4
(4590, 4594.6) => 2.8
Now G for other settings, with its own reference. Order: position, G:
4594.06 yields -2.5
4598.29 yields -2.3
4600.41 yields -1.5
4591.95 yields 0.0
